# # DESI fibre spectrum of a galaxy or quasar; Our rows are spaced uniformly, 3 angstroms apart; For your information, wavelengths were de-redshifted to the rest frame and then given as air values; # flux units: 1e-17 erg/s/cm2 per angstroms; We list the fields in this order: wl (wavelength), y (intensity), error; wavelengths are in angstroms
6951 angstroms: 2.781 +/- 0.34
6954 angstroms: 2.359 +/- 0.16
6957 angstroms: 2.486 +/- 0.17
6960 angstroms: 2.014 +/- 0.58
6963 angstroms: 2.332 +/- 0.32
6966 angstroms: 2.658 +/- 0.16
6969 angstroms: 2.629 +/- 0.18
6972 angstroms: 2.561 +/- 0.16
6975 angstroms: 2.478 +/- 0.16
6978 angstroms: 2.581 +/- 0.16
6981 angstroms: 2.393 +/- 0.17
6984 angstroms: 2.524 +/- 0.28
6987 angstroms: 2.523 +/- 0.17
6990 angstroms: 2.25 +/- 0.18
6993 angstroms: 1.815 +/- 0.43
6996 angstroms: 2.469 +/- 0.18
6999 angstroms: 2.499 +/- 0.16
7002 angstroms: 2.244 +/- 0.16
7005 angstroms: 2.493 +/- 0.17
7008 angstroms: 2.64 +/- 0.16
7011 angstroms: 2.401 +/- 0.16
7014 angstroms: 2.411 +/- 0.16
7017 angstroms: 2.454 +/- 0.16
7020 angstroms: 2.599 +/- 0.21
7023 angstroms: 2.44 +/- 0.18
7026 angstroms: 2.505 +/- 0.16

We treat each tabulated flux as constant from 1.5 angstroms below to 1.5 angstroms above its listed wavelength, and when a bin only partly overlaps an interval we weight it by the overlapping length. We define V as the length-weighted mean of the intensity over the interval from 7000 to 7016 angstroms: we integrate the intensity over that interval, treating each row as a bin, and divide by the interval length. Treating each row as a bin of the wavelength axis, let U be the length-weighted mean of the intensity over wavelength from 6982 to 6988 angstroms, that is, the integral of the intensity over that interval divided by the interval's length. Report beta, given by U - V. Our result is 0.07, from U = 2.51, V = 2.44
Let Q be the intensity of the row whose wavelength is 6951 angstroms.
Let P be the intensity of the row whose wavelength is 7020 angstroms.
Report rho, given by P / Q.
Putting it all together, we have 0.93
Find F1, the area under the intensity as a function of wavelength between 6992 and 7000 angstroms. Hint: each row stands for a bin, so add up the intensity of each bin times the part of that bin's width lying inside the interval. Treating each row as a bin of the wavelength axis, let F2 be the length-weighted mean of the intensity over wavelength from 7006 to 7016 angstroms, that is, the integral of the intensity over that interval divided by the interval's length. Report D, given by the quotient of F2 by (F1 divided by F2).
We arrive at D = 0.34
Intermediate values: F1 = 18.2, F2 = 2.48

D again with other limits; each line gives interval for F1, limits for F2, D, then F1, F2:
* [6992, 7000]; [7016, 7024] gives 0.34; 18.2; 2.50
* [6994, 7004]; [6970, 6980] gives 0.27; 23.8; 2.54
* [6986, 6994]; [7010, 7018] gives 0.33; 17.6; 2.42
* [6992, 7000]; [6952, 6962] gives 0.29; 18.2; 2.31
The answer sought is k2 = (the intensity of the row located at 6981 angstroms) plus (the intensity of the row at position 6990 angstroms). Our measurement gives 4.64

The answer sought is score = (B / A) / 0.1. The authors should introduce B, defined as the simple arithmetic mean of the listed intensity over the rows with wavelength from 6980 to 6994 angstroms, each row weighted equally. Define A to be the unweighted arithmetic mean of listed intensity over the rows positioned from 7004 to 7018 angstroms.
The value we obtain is 9.3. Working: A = 2.480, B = 2.30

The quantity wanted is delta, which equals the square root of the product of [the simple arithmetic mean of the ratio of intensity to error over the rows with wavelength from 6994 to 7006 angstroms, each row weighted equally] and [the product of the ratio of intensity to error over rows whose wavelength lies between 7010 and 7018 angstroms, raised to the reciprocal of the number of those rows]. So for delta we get 14.8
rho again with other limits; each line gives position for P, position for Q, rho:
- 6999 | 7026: 1.00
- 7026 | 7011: 1.04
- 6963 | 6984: 0.92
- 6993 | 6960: 0.90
